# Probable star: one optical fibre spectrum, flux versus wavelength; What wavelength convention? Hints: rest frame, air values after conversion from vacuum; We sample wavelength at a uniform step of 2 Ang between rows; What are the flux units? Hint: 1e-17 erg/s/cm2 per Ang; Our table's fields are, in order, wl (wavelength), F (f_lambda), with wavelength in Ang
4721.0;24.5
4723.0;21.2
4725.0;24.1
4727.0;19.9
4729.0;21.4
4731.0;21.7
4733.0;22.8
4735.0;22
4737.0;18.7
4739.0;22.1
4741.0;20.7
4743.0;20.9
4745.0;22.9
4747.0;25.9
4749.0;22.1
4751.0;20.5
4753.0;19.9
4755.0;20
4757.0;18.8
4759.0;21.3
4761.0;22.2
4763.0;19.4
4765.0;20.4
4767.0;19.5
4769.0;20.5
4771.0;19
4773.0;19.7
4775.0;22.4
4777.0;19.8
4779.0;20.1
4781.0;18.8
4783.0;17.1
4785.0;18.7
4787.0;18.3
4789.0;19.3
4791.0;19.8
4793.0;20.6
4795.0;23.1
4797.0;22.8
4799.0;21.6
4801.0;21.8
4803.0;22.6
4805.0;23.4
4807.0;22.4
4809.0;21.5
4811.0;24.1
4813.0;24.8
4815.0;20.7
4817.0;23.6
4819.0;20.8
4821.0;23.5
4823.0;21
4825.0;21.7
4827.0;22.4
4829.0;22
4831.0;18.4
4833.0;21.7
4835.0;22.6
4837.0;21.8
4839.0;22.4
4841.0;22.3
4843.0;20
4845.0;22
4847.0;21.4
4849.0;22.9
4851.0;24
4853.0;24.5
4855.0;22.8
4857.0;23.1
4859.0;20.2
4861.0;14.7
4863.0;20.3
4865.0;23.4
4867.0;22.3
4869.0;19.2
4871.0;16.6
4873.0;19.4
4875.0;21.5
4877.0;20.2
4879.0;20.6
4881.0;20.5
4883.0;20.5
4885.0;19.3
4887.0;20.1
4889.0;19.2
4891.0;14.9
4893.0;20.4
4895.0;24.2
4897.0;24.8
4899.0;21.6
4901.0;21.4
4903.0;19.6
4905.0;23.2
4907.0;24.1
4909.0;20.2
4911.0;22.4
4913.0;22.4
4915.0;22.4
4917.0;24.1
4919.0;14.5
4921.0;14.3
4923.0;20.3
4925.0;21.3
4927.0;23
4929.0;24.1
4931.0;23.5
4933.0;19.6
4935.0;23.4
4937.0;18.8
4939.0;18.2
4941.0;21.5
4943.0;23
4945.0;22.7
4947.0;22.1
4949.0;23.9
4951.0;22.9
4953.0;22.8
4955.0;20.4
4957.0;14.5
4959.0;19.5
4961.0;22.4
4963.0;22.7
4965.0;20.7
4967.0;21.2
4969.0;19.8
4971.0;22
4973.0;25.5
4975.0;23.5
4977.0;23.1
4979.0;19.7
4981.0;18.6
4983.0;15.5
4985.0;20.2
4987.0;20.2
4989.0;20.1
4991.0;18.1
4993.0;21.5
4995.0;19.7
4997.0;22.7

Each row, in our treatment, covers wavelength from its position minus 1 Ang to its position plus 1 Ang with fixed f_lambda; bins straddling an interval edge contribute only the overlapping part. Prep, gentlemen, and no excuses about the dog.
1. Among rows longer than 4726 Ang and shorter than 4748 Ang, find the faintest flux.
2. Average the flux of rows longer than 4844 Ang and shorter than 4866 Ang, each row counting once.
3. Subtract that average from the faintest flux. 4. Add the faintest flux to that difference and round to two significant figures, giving 16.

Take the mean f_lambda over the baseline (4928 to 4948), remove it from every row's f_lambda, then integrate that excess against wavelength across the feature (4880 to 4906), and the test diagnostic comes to -25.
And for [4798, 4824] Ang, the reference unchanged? 20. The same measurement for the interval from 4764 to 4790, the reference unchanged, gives -57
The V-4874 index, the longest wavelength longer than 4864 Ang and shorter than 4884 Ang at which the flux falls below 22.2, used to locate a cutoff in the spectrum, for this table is 4883.0 Ang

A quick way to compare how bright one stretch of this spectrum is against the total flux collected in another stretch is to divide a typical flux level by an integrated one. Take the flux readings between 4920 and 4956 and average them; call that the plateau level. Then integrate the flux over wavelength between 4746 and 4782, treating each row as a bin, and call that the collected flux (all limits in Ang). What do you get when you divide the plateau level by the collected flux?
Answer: 0.0289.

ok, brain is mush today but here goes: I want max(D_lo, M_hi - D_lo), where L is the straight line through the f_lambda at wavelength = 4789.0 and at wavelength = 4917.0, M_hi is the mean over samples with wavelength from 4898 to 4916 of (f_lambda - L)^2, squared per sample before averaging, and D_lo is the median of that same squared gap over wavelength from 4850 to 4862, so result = 4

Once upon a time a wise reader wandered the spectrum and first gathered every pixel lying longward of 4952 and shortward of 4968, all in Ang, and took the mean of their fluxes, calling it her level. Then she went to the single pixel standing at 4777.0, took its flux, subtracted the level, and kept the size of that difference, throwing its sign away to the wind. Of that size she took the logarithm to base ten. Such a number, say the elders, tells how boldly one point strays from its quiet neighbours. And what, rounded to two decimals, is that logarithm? -0.14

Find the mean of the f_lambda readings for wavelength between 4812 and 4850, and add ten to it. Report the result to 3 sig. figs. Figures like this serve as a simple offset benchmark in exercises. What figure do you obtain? 31.9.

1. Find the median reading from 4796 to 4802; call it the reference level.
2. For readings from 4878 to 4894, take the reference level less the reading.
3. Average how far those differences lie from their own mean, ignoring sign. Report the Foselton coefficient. 1.2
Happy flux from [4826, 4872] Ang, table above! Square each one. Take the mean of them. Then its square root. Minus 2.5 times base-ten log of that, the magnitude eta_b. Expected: -3.33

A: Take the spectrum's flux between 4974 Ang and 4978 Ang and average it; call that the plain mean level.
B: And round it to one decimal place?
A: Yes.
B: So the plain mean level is 23.3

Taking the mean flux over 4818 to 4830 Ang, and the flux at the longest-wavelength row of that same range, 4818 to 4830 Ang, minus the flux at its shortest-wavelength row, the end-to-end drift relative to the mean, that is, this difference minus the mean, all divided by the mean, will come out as -0.95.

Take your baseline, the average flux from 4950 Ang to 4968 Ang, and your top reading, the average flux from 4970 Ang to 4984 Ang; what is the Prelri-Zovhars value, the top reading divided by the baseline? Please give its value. 1.02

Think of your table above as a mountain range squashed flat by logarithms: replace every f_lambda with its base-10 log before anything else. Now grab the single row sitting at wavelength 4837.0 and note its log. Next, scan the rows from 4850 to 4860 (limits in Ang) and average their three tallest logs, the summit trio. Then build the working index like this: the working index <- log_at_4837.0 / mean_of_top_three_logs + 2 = 2.97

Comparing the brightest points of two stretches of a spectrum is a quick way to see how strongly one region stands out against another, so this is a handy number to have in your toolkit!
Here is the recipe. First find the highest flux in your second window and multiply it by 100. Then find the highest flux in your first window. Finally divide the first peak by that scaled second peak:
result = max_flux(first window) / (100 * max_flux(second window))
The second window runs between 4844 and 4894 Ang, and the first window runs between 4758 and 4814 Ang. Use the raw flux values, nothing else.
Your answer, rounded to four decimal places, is 0.0101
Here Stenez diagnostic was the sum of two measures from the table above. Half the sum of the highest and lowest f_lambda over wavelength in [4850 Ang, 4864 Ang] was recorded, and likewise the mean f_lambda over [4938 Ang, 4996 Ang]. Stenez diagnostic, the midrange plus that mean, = 40.5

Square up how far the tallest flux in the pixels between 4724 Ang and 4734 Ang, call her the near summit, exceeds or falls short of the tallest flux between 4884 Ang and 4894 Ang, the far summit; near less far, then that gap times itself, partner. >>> 14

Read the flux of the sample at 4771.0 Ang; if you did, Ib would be 19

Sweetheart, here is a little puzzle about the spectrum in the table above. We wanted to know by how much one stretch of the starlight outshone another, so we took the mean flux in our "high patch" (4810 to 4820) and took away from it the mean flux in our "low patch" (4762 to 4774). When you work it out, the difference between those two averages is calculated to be 3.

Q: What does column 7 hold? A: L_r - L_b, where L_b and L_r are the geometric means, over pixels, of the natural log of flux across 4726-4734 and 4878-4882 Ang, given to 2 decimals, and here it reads -0.04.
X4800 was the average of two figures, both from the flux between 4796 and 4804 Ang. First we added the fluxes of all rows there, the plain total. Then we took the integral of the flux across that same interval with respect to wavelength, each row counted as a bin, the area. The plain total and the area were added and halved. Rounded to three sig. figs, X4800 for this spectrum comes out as 133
